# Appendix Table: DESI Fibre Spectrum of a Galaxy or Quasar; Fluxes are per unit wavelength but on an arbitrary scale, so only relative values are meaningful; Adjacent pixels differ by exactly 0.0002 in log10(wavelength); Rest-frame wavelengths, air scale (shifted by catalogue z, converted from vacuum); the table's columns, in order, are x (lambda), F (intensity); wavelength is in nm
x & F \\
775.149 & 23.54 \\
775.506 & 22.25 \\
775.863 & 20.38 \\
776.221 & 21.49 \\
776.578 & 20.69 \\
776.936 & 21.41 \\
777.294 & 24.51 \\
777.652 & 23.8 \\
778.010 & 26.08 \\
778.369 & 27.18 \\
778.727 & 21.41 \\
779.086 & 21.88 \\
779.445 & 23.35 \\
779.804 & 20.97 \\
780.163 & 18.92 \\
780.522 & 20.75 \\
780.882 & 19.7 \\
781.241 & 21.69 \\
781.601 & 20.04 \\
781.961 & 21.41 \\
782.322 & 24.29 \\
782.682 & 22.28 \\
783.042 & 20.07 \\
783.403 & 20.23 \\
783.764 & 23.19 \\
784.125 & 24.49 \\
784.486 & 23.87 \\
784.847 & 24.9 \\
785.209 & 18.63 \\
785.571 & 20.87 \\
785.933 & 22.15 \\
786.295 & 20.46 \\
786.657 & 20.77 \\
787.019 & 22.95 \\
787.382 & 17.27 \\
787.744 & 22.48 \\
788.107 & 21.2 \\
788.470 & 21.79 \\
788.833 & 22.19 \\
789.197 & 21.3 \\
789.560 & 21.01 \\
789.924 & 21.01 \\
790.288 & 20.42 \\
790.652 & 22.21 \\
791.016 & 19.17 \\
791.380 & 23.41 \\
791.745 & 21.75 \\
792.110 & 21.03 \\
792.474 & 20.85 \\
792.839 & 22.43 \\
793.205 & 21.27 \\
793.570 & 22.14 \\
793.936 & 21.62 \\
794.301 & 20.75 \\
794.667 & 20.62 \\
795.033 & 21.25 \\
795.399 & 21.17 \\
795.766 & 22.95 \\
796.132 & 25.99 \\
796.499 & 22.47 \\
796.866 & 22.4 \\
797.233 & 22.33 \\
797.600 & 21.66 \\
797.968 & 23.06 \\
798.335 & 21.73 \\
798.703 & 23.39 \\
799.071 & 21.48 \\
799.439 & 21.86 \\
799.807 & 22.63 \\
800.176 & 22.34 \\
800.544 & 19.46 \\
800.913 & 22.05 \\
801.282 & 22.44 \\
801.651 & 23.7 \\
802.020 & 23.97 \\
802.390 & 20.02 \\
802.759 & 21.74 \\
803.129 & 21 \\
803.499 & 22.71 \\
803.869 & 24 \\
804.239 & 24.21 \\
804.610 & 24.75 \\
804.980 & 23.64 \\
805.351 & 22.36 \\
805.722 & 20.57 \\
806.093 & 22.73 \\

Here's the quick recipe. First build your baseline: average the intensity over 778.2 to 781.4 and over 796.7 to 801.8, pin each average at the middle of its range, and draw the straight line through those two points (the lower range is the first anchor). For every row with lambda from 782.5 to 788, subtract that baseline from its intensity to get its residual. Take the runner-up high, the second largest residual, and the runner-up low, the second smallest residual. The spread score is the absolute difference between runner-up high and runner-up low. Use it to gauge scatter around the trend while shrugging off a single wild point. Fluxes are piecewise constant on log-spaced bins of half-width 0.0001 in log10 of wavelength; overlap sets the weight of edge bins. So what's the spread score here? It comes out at 5.9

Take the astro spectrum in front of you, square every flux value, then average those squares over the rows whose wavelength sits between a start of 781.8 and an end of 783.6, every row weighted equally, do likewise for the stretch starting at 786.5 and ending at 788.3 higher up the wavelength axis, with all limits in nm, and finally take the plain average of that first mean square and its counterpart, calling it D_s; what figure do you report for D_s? 457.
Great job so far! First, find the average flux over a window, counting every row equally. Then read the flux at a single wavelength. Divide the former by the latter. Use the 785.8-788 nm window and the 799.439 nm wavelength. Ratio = 0.961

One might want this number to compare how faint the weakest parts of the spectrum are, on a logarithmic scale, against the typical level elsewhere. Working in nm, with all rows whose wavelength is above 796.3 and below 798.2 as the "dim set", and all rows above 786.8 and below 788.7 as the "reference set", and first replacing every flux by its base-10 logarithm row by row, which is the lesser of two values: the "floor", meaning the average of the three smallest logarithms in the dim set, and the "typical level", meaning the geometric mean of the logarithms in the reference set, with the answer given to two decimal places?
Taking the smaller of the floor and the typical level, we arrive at 1.32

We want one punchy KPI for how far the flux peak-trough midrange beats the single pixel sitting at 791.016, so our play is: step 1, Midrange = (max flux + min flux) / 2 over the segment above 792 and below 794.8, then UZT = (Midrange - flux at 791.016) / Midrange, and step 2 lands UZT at 0.109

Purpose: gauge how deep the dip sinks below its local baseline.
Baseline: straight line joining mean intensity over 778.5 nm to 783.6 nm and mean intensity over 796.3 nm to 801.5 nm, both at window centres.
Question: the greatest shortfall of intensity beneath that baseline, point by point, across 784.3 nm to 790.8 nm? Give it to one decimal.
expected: 4.3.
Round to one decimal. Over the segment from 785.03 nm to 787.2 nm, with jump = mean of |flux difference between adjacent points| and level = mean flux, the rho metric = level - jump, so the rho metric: 19.4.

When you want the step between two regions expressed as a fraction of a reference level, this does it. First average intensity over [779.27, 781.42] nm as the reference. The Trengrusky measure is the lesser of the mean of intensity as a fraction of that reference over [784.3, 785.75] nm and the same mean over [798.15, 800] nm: 1.06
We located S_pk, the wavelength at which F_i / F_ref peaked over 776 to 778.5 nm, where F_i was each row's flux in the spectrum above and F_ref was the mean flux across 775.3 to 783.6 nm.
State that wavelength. 778.369 nm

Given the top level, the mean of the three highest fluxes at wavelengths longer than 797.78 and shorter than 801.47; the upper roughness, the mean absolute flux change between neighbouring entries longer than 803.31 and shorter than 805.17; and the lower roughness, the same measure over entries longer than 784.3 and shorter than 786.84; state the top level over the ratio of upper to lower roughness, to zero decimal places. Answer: 62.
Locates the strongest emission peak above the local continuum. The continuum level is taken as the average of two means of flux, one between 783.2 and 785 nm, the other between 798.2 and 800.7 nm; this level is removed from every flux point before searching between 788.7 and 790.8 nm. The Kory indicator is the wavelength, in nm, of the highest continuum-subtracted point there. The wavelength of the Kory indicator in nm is 790.652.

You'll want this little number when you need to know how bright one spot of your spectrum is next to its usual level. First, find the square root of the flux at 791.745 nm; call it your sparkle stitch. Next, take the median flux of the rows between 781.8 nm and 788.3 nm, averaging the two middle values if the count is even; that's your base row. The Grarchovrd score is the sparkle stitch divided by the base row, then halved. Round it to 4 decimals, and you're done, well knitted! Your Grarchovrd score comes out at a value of 0.1071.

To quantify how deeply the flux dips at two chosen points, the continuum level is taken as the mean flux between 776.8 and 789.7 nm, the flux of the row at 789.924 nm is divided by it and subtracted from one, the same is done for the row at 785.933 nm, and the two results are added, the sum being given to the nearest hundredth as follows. 0.03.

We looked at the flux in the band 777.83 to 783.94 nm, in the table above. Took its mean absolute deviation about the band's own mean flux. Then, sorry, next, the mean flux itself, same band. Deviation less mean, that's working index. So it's -20.25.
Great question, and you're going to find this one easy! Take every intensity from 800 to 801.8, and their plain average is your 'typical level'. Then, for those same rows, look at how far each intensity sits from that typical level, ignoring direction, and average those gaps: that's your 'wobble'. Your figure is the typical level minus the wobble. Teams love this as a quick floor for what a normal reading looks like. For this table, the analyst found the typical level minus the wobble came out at 21.0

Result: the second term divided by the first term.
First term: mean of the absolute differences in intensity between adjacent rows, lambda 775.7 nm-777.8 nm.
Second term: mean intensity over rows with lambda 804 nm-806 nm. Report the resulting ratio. 17.9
